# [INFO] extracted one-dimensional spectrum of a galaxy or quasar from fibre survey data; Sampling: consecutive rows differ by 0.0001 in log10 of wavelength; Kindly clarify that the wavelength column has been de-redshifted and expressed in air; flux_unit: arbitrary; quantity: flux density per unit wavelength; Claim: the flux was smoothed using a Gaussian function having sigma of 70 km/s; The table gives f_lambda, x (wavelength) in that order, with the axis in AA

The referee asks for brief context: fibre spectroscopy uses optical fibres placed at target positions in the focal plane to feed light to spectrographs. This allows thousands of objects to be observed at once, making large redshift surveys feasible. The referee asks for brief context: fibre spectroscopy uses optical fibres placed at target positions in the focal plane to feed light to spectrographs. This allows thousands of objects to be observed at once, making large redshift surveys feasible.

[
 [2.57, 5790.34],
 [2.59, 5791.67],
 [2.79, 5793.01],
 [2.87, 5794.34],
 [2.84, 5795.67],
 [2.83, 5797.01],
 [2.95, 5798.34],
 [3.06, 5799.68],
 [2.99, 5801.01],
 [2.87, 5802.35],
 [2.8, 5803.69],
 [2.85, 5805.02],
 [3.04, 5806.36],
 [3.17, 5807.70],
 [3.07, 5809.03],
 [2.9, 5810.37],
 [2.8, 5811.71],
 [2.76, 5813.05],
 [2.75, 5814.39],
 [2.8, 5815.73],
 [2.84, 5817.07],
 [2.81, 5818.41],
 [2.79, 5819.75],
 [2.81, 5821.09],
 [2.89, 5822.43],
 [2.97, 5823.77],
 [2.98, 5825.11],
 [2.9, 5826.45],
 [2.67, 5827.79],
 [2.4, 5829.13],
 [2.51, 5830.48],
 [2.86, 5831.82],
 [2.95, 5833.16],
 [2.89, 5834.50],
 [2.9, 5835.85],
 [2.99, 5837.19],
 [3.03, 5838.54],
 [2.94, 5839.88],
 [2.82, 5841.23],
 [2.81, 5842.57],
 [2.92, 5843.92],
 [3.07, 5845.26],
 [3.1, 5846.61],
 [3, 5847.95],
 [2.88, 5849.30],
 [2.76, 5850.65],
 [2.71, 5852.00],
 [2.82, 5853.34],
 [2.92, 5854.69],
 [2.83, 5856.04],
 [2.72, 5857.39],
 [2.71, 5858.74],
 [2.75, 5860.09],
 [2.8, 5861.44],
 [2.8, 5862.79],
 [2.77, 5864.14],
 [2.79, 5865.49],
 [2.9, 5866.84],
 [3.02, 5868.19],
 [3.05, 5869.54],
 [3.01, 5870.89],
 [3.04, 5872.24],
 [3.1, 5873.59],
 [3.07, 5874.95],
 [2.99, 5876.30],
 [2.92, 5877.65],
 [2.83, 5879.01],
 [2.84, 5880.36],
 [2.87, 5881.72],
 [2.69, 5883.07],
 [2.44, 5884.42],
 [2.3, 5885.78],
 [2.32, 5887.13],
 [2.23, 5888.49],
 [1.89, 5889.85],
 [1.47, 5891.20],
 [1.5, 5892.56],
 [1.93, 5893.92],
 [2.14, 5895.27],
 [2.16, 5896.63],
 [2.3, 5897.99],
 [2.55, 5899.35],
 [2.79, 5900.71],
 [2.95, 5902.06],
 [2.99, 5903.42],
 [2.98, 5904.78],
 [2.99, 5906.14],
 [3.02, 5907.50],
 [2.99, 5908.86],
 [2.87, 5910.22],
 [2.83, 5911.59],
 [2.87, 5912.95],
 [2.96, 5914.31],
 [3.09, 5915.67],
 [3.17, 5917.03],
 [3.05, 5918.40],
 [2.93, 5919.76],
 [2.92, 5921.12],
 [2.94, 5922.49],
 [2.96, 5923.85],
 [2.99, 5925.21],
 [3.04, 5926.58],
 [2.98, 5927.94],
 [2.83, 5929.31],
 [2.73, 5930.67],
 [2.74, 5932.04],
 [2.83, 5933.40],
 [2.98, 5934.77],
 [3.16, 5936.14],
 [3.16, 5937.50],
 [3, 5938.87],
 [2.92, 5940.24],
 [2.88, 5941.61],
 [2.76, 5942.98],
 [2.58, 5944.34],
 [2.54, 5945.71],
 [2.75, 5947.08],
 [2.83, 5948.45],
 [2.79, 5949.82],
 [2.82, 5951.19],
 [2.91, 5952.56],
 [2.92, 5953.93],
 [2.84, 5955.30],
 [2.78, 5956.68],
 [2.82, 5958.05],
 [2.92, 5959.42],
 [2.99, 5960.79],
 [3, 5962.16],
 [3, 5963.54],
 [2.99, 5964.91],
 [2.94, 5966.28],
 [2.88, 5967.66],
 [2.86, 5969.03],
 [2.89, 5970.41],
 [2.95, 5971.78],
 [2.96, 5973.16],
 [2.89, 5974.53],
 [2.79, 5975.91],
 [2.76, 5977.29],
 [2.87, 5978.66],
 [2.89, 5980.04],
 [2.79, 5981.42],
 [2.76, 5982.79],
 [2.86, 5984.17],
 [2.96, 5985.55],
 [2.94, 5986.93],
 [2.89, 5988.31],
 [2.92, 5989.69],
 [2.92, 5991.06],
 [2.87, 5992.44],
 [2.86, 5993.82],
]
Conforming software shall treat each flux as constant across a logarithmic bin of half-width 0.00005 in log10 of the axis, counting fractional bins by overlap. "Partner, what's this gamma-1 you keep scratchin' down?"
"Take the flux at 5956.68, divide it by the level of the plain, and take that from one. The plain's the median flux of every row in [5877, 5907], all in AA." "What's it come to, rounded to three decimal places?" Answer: -0.114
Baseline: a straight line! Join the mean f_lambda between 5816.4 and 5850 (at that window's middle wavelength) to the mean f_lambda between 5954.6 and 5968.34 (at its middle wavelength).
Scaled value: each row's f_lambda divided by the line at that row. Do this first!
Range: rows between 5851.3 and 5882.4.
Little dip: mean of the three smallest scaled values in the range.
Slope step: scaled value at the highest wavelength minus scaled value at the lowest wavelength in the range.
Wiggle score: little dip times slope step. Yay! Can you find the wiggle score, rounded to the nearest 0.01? 0.05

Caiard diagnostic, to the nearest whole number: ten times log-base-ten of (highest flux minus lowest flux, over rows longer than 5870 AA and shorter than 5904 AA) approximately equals 2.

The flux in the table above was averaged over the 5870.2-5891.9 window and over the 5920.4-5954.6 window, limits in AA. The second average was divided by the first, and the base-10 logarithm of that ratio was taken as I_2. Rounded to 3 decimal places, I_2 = 0.040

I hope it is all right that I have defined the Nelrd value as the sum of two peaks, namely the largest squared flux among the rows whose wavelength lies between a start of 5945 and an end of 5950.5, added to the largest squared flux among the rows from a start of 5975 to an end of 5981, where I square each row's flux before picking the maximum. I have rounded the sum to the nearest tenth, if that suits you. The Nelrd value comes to 16.4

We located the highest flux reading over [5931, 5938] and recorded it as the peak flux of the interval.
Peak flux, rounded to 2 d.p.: 3.16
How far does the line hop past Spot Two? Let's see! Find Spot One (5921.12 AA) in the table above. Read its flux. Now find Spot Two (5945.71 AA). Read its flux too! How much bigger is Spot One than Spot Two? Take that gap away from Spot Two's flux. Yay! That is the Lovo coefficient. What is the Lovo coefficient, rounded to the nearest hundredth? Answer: 2.16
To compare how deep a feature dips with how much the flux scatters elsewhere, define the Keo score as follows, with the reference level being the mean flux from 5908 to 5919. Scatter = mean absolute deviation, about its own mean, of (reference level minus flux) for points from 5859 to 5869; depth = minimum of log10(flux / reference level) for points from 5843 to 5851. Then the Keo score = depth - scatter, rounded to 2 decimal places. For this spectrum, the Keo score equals -0.11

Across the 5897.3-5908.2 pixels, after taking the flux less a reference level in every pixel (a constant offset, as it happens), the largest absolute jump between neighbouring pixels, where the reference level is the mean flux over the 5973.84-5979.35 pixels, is 0.25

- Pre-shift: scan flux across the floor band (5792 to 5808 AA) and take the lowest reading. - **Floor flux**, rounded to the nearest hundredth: 2.79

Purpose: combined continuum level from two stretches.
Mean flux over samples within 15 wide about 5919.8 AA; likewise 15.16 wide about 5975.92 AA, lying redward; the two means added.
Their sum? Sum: 5.85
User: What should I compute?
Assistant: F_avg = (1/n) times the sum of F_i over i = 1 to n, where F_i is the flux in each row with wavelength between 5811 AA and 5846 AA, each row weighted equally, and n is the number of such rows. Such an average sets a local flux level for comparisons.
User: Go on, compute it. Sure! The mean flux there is 2.84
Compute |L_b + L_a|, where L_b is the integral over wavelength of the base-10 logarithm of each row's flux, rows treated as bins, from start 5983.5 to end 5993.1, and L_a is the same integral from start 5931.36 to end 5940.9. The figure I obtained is 9.0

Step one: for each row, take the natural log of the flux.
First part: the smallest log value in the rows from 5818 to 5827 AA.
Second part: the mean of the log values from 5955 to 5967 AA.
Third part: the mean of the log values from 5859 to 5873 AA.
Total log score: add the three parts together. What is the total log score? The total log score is 3.16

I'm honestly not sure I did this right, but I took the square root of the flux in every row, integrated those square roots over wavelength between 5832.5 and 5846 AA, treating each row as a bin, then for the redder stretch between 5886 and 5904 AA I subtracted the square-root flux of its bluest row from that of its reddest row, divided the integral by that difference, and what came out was 112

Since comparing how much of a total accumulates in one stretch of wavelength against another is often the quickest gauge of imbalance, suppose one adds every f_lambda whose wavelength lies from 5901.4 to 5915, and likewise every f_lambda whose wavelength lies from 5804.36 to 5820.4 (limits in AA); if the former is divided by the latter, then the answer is 0.85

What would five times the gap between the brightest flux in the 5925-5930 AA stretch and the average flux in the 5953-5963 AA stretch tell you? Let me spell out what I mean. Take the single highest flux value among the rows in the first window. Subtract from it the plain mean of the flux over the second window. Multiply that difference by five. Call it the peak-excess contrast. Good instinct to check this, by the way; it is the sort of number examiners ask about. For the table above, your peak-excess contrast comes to 0.72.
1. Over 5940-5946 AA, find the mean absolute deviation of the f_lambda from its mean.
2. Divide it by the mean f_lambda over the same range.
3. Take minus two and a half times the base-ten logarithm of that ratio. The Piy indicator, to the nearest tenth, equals 3.2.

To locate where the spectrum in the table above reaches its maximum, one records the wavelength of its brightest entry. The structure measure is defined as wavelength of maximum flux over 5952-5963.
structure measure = 5962.16 AA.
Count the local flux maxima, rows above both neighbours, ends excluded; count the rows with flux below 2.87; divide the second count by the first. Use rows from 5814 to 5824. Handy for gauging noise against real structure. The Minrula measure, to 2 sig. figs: 6.0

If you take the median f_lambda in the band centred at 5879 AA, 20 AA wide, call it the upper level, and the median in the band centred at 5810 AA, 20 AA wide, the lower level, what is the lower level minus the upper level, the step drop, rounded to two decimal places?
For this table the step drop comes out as -0.03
